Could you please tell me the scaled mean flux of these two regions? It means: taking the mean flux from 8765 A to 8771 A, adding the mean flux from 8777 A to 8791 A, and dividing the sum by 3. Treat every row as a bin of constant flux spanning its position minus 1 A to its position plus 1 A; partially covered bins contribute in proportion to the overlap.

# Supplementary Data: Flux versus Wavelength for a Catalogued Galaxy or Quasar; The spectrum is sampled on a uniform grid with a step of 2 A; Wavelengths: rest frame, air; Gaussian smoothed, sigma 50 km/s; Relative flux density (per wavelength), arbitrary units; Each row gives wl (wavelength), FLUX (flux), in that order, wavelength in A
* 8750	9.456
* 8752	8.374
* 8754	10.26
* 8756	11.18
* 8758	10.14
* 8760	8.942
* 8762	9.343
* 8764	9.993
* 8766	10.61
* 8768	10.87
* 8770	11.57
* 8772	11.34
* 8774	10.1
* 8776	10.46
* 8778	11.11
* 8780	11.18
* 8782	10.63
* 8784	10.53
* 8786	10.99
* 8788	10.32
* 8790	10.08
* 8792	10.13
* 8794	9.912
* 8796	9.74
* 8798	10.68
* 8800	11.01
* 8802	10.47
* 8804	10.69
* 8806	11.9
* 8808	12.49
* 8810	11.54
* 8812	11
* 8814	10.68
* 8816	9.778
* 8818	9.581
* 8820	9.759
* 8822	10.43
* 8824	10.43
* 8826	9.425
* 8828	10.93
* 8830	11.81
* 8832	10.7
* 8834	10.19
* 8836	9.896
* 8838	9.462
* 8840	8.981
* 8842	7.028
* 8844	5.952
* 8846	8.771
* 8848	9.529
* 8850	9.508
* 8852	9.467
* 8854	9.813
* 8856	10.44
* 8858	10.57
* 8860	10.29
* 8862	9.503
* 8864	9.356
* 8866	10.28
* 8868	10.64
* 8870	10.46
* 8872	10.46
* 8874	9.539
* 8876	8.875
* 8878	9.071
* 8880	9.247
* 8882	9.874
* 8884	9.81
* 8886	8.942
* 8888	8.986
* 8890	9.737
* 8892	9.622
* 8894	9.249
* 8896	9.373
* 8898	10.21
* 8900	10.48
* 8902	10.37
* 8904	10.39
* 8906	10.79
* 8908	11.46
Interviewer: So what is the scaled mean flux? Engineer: 7.2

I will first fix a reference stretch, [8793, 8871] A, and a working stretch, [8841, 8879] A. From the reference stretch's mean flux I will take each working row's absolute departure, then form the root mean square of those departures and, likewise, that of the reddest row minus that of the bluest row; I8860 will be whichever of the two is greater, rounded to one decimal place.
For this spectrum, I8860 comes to 1.3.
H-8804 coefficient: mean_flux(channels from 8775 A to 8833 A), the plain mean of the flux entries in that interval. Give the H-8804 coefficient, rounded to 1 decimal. 10.6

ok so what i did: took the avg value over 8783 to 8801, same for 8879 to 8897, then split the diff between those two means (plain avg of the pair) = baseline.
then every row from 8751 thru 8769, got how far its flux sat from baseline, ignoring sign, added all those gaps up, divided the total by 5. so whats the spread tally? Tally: 1.3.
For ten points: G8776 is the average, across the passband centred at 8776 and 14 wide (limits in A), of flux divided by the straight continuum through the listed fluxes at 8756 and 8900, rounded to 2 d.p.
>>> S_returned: 0.98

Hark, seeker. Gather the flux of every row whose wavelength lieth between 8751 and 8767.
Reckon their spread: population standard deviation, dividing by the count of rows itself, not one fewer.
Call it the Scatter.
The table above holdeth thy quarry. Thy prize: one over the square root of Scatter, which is 1.08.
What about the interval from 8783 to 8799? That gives 1.60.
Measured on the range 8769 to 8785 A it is 1.45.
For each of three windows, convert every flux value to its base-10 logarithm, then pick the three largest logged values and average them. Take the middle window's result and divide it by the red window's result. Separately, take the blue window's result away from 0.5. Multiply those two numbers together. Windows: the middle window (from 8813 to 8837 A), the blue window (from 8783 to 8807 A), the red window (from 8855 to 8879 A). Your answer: -0.57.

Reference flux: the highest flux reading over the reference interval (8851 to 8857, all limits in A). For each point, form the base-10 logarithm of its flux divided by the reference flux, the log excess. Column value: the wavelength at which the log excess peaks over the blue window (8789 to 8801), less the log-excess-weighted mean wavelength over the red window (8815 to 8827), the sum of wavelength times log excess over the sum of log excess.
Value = -20.6 A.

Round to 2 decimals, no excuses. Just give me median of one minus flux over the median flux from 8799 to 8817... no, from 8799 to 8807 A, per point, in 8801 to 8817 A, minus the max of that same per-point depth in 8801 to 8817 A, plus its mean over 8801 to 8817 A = -0.12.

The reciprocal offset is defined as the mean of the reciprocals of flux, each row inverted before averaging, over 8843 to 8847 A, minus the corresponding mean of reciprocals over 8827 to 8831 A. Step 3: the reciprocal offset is 0.053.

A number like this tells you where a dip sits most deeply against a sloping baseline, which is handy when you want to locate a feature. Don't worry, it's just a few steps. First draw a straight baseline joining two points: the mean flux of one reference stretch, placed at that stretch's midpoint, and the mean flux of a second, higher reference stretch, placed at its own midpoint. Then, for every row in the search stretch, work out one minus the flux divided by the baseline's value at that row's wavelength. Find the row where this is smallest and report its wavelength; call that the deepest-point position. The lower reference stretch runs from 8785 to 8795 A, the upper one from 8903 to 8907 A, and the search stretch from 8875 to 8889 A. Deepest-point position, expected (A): 8882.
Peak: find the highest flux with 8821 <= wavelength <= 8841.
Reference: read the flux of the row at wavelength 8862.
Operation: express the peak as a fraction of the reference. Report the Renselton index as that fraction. 1.24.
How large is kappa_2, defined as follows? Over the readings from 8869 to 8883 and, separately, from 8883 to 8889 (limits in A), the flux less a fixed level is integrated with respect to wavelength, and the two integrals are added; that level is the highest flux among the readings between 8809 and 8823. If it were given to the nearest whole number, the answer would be -40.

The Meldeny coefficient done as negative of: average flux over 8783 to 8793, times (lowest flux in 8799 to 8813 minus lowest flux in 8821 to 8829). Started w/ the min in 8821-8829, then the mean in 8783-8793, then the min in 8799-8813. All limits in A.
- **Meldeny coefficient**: -10.9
